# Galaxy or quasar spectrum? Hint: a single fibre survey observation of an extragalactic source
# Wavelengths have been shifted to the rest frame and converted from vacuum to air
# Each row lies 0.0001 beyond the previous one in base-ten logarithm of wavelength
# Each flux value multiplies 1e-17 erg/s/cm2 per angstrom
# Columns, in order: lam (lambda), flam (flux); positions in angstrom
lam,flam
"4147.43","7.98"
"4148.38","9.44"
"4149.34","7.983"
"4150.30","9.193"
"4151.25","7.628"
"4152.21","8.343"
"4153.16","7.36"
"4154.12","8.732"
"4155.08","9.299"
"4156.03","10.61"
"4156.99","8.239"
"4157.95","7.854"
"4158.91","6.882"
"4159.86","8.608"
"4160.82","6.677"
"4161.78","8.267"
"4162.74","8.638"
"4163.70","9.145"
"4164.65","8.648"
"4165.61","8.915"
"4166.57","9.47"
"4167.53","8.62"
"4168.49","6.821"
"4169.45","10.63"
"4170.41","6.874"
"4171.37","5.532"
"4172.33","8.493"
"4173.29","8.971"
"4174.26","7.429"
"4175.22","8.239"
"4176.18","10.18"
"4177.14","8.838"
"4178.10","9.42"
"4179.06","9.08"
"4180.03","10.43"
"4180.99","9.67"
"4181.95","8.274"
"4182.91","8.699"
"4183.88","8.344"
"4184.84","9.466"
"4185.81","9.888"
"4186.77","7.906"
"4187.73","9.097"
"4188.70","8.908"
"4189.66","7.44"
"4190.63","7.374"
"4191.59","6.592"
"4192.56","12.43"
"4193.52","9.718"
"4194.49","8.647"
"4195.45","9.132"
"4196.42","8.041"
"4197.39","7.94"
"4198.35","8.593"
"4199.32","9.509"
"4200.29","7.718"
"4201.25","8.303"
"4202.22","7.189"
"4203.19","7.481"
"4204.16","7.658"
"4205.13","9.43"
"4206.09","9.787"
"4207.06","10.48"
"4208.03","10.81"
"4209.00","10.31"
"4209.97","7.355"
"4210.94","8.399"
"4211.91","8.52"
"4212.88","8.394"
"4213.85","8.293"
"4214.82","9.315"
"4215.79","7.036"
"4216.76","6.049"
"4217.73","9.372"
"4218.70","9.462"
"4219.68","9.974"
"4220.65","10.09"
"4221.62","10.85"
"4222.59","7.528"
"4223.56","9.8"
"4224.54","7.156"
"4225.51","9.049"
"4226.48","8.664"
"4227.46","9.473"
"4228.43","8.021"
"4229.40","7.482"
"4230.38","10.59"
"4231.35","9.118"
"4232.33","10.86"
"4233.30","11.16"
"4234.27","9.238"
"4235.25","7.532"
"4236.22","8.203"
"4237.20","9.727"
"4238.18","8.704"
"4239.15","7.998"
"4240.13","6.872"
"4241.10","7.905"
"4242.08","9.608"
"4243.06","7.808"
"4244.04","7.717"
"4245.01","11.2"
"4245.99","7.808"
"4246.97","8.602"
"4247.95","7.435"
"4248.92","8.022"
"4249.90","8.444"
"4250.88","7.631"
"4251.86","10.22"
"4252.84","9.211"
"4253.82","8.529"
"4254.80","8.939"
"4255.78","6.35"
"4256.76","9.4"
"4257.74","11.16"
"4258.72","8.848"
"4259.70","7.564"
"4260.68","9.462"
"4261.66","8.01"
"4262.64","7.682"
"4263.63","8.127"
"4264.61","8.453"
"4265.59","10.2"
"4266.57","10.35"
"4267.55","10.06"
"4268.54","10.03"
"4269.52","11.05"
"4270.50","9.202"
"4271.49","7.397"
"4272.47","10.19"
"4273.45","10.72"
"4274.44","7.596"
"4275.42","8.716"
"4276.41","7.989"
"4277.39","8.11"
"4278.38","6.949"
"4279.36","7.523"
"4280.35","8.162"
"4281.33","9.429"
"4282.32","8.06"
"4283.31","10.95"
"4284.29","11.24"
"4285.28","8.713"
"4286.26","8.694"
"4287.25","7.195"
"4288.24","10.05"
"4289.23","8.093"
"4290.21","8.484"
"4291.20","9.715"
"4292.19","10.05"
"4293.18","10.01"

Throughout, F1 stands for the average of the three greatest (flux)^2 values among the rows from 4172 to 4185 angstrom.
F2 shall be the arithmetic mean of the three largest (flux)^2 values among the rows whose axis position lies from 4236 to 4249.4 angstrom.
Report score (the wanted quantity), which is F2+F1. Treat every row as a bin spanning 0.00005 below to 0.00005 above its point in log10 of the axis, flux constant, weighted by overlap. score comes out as 206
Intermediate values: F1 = 102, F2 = 104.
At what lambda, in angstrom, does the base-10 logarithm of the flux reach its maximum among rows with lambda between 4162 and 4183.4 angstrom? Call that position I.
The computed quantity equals 4169.45 angstrom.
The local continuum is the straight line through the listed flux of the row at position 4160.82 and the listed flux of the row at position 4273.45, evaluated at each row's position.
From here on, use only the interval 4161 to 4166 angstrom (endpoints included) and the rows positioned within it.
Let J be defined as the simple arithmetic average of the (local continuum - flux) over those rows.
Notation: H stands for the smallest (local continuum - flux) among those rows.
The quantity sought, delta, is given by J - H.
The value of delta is 0.4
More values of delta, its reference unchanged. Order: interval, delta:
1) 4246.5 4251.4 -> 0.6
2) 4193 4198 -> 1.1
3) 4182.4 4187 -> 1.0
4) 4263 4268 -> 0.9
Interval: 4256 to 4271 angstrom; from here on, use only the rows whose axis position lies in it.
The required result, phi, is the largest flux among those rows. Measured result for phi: 11.16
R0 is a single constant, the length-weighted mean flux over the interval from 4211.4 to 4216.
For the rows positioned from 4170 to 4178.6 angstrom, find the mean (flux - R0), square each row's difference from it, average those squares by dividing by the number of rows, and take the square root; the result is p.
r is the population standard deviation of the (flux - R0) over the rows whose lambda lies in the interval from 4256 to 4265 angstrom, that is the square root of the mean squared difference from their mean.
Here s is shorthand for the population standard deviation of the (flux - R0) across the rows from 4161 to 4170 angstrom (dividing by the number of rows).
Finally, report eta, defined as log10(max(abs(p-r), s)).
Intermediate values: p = 1.33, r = 1.07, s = 1.0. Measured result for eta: -0.02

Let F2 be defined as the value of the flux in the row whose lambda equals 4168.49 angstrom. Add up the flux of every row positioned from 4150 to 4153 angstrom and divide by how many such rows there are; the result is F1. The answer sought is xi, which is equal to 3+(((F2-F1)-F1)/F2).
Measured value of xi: 1.54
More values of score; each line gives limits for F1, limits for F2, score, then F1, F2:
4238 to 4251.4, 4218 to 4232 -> 208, 98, 111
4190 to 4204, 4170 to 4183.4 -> 215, 113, 102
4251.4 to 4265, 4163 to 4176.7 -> 208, 106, 102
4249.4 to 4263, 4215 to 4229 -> 213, 106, 106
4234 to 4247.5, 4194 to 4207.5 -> 203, 104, 99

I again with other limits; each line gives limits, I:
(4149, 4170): 4169.45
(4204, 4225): 4221.62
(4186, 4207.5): 4192.56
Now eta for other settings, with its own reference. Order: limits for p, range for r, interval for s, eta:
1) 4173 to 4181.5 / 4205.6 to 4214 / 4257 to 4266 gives 0.06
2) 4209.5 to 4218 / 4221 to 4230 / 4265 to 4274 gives 0.00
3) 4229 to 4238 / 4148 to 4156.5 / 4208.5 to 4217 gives 0.07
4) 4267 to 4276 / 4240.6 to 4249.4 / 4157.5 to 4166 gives -0.08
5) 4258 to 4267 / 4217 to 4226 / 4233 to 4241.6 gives 0.09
